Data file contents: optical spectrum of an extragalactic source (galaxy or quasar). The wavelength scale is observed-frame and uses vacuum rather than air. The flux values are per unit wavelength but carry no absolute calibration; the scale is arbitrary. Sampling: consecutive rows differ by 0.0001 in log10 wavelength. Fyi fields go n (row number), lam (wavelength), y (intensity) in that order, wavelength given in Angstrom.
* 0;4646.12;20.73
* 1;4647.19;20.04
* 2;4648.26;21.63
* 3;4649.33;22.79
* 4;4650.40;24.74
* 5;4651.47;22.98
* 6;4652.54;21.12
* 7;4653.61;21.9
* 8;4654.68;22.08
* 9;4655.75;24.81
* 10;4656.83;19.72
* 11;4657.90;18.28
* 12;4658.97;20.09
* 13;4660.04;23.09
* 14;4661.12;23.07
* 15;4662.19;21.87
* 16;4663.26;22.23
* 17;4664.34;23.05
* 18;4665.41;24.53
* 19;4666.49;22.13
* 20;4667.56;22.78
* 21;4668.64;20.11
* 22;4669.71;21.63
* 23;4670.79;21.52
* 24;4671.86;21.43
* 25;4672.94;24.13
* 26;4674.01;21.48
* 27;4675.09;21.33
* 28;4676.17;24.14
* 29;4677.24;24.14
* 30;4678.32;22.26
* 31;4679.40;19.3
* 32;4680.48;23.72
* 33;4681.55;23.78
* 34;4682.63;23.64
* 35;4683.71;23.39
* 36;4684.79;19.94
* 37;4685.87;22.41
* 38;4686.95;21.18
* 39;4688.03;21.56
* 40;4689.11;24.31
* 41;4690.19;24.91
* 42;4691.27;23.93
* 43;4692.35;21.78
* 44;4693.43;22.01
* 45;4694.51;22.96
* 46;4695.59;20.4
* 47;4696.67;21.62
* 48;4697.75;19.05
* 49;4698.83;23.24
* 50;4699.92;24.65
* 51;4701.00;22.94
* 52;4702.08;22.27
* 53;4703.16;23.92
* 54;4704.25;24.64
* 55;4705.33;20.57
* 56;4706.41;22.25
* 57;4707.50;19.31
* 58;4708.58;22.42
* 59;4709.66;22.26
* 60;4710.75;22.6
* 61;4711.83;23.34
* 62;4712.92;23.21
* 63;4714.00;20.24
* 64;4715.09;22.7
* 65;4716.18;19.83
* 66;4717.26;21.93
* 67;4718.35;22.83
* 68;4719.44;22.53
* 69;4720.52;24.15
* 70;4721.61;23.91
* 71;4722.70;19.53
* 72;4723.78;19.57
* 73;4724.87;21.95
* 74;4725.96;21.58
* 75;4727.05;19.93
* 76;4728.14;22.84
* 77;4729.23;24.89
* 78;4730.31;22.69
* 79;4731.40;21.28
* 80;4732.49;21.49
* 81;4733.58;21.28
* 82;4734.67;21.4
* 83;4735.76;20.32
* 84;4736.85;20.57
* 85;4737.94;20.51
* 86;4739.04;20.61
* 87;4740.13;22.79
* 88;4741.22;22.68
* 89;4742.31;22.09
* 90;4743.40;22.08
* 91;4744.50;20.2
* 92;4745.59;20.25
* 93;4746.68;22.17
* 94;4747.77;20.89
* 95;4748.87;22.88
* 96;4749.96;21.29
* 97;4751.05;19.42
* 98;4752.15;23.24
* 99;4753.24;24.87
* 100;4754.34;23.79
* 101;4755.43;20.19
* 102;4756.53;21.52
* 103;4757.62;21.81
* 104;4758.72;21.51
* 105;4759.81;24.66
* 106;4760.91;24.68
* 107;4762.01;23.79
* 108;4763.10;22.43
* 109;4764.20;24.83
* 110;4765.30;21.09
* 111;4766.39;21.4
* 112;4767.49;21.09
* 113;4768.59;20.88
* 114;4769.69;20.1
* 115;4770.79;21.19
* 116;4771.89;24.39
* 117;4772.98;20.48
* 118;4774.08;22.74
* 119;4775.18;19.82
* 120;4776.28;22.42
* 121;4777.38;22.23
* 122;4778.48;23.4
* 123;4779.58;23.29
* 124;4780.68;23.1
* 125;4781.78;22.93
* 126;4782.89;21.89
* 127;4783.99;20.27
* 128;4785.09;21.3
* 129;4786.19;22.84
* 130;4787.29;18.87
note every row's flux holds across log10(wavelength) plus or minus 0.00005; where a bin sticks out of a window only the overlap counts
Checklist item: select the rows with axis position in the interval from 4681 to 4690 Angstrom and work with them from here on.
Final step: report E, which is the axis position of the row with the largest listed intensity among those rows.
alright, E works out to 4689.11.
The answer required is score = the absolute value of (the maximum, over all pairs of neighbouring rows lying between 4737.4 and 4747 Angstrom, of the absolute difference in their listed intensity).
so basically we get 2.2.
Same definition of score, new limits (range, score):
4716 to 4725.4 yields 4.4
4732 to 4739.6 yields 1.1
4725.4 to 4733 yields 2.9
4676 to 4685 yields 4.4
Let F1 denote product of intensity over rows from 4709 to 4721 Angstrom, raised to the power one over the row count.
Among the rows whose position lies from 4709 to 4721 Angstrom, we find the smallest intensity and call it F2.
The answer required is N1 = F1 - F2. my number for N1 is 2.5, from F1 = 22.3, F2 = 19.83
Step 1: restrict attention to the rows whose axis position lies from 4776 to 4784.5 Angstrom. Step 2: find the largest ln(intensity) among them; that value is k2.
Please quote 3.15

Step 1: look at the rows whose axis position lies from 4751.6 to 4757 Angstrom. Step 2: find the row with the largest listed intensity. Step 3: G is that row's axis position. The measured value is 4753.24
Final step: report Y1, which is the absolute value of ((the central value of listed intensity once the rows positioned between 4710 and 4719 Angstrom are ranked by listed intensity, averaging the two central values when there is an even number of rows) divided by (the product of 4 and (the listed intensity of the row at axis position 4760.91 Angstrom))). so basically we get 0.23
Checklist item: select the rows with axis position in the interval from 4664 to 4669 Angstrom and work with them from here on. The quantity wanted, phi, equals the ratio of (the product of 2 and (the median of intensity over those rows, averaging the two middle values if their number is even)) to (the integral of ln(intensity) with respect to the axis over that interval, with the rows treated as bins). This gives 2.93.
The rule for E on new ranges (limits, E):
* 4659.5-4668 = 4665.41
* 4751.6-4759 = 4753.24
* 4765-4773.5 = 4771.89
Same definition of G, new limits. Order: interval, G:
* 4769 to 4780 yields 4771.89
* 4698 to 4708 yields 4699.92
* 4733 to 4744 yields 4740.13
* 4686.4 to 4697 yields 4690.19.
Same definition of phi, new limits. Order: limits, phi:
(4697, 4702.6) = 2.64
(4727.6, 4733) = 2.69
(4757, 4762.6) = 2.70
